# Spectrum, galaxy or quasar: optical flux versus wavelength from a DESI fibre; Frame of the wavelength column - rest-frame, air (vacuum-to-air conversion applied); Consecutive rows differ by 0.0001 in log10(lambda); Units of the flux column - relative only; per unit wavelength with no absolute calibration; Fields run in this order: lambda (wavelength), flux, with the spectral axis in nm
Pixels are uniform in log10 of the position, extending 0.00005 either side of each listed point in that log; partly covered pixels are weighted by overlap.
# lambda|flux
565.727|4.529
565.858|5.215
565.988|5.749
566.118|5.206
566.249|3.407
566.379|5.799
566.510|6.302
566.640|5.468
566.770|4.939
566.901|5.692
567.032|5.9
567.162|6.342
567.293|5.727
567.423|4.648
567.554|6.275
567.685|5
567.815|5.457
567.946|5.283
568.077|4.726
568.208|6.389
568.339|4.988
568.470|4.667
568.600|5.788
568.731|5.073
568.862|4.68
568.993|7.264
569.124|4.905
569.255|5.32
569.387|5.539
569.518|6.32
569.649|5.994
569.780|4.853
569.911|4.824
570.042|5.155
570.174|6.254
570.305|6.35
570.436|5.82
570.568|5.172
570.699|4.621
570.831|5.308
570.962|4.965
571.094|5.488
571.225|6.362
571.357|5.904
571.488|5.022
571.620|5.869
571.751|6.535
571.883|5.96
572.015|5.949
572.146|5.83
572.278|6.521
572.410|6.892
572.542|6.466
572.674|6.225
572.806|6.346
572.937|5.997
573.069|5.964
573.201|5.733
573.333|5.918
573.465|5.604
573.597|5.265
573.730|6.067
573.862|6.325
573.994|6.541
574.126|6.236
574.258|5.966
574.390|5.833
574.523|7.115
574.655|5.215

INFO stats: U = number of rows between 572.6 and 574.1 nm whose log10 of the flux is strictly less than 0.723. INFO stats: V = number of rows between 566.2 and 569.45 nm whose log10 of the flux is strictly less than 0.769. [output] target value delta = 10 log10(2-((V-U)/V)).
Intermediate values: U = 1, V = 19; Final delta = 0.2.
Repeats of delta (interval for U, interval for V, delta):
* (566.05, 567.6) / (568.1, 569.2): 2.2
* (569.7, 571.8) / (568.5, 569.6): 3.4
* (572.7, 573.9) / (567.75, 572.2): 0.2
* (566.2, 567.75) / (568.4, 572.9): 0.8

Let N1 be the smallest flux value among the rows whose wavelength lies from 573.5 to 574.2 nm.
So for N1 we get 5.265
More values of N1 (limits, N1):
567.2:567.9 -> 4.648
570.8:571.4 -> 4.965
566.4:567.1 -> 4.939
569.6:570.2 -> 4.824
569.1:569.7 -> 4.905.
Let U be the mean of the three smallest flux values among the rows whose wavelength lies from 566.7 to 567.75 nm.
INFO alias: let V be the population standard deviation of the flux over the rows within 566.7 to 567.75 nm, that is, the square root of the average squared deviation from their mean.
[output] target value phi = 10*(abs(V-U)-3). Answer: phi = 13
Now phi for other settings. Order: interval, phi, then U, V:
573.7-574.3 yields 29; 6.1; 0.2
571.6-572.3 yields 26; 5.9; 0.3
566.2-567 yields 7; 4.6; 0.9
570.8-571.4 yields 18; 5.3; 0.5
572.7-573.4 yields 27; 5.9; 0.2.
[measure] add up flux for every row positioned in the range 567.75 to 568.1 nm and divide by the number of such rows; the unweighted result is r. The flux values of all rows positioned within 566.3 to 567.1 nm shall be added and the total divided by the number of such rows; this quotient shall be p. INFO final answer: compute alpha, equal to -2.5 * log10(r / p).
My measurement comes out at 0.11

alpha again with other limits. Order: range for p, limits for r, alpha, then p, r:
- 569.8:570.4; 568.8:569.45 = 0.02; 5.6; 5.5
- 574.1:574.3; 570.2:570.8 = 0.11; 6.1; 5.5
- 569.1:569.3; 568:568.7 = -0.04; 5.1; 5.3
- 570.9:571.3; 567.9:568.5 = 0.08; 5.6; 5.2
